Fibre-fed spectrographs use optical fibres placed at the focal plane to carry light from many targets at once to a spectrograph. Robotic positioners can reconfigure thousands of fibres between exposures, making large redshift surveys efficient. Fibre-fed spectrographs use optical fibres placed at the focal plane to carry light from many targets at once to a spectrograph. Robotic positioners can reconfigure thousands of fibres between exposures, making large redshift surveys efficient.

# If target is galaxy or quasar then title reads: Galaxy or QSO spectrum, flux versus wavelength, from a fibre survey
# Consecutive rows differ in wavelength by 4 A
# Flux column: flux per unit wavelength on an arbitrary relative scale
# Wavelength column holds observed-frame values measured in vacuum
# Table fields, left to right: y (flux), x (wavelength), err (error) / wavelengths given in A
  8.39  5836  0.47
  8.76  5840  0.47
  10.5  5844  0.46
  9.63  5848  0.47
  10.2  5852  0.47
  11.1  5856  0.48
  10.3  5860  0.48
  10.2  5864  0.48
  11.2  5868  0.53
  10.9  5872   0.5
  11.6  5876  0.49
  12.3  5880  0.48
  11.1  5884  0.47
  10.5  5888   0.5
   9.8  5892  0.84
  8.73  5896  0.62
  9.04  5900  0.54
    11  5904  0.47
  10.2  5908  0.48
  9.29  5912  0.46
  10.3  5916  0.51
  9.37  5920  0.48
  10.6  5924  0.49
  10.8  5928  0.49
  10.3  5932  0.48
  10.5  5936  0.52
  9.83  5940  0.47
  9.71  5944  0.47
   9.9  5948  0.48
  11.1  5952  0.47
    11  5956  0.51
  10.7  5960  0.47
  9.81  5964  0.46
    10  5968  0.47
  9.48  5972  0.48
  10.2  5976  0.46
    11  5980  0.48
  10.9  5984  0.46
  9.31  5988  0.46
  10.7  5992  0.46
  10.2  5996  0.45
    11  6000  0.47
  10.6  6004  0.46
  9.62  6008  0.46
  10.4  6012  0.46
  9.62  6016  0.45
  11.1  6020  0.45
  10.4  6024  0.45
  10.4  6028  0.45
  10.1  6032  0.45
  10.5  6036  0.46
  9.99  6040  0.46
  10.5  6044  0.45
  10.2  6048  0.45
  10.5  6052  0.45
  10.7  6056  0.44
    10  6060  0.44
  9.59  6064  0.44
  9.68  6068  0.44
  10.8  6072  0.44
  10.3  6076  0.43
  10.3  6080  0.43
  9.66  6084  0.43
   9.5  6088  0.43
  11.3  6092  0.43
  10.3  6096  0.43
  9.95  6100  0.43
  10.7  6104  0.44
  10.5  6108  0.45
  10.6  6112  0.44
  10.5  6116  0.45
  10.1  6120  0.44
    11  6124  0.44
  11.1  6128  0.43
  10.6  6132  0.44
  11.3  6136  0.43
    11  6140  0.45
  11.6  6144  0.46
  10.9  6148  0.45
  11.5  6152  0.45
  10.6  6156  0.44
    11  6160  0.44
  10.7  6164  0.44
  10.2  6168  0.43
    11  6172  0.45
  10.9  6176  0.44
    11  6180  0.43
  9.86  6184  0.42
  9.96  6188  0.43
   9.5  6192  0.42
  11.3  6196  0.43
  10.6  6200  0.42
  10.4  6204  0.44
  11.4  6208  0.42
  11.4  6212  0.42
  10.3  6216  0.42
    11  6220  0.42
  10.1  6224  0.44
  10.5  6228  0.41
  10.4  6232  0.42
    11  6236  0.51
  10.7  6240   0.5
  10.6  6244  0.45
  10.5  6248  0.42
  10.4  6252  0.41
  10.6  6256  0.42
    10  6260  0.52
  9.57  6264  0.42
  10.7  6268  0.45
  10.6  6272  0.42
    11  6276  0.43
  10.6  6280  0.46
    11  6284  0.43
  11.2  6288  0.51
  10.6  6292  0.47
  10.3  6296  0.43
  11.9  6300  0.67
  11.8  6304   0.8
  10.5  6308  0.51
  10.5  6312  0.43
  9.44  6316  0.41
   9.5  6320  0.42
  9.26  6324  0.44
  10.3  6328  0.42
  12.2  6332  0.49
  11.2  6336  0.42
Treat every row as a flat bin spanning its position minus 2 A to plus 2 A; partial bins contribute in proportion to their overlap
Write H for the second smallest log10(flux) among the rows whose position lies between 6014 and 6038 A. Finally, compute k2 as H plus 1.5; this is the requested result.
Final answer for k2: 2.50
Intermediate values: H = 1.004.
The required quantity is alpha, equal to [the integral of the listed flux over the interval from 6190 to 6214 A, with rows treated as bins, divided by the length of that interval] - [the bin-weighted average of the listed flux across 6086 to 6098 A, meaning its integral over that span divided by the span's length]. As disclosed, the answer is 0.4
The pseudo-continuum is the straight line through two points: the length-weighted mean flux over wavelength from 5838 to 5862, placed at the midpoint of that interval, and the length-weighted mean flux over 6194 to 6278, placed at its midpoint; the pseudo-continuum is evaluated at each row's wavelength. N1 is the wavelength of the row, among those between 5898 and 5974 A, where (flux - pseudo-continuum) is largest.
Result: 5952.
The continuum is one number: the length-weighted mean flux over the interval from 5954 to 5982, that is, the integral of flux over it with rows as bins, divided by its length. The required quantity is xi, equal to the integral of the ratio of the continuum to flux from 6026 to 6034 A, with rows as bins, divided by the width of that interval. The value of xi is 1.01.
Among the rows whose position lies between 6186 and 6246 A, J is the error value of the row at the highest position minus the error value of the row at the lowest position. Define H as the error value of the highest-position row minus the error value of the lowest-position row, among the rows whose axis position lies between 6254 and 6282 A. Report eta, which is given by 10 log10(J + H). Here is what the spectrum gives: -12.2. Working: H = 0.040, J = 0.02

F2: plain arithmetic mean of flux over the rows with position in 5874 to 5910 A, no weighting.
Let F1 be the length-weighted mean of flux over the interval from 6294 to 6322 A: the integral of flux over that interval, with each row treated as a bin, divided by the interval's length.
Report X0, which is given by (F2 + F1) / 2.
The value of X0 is 10.52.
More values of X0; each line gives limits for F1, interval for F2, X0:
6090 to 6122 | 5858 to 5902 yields 10.50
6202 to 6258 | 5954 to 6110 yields 10.48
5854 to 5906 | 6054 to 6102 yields 10.39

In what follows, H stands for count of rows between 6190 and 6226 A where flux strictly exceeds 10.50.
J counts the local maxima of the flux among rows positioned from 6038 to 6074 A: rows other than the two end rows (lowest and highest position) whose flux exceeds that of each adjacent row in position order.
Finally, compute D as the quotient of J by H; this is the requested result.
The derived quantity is 0.40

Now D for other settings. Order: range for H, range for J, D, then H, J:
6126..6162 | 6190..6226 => 0.22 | 9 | 2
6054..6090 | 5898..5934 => 1.50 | 2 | 3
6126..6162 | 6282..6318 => 0.22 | 9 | 2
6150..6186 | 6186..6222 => 0.14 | 7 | 1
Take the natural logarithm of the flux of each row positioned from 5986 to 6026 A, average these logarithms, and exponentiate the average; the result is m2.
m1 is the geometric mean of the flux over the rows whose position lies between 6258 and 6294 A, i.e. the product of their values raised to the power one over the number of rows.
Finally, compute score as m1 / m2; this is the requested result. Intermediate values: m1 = 10.6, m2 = 10.3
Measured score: 1.03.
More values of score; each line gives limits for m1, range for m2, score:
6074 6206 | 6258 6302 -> 0.99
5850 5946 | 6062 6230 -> 0.98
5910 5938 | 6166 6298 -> 0.96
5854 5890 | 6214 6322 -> 1.04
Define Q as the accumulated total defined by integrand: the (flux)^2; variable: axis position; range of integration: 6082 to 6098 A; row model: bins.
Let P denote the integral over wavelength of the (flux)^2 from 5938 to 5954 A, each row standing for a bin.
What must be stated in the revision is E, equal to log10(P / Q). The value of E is -0.005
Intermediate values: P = 1649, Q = 1669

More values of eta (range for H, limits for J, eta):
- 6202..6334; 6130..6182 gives -14.0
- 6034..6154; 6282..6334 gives -13.0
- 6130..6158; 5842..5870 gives -11.5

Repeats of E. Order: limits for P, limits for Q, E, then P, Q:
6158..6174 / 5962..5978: 0.072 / 1842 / 1561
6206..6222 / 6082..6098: 0.067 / 1948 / 1669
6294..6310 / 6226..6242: 0.040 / 1989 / 1816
